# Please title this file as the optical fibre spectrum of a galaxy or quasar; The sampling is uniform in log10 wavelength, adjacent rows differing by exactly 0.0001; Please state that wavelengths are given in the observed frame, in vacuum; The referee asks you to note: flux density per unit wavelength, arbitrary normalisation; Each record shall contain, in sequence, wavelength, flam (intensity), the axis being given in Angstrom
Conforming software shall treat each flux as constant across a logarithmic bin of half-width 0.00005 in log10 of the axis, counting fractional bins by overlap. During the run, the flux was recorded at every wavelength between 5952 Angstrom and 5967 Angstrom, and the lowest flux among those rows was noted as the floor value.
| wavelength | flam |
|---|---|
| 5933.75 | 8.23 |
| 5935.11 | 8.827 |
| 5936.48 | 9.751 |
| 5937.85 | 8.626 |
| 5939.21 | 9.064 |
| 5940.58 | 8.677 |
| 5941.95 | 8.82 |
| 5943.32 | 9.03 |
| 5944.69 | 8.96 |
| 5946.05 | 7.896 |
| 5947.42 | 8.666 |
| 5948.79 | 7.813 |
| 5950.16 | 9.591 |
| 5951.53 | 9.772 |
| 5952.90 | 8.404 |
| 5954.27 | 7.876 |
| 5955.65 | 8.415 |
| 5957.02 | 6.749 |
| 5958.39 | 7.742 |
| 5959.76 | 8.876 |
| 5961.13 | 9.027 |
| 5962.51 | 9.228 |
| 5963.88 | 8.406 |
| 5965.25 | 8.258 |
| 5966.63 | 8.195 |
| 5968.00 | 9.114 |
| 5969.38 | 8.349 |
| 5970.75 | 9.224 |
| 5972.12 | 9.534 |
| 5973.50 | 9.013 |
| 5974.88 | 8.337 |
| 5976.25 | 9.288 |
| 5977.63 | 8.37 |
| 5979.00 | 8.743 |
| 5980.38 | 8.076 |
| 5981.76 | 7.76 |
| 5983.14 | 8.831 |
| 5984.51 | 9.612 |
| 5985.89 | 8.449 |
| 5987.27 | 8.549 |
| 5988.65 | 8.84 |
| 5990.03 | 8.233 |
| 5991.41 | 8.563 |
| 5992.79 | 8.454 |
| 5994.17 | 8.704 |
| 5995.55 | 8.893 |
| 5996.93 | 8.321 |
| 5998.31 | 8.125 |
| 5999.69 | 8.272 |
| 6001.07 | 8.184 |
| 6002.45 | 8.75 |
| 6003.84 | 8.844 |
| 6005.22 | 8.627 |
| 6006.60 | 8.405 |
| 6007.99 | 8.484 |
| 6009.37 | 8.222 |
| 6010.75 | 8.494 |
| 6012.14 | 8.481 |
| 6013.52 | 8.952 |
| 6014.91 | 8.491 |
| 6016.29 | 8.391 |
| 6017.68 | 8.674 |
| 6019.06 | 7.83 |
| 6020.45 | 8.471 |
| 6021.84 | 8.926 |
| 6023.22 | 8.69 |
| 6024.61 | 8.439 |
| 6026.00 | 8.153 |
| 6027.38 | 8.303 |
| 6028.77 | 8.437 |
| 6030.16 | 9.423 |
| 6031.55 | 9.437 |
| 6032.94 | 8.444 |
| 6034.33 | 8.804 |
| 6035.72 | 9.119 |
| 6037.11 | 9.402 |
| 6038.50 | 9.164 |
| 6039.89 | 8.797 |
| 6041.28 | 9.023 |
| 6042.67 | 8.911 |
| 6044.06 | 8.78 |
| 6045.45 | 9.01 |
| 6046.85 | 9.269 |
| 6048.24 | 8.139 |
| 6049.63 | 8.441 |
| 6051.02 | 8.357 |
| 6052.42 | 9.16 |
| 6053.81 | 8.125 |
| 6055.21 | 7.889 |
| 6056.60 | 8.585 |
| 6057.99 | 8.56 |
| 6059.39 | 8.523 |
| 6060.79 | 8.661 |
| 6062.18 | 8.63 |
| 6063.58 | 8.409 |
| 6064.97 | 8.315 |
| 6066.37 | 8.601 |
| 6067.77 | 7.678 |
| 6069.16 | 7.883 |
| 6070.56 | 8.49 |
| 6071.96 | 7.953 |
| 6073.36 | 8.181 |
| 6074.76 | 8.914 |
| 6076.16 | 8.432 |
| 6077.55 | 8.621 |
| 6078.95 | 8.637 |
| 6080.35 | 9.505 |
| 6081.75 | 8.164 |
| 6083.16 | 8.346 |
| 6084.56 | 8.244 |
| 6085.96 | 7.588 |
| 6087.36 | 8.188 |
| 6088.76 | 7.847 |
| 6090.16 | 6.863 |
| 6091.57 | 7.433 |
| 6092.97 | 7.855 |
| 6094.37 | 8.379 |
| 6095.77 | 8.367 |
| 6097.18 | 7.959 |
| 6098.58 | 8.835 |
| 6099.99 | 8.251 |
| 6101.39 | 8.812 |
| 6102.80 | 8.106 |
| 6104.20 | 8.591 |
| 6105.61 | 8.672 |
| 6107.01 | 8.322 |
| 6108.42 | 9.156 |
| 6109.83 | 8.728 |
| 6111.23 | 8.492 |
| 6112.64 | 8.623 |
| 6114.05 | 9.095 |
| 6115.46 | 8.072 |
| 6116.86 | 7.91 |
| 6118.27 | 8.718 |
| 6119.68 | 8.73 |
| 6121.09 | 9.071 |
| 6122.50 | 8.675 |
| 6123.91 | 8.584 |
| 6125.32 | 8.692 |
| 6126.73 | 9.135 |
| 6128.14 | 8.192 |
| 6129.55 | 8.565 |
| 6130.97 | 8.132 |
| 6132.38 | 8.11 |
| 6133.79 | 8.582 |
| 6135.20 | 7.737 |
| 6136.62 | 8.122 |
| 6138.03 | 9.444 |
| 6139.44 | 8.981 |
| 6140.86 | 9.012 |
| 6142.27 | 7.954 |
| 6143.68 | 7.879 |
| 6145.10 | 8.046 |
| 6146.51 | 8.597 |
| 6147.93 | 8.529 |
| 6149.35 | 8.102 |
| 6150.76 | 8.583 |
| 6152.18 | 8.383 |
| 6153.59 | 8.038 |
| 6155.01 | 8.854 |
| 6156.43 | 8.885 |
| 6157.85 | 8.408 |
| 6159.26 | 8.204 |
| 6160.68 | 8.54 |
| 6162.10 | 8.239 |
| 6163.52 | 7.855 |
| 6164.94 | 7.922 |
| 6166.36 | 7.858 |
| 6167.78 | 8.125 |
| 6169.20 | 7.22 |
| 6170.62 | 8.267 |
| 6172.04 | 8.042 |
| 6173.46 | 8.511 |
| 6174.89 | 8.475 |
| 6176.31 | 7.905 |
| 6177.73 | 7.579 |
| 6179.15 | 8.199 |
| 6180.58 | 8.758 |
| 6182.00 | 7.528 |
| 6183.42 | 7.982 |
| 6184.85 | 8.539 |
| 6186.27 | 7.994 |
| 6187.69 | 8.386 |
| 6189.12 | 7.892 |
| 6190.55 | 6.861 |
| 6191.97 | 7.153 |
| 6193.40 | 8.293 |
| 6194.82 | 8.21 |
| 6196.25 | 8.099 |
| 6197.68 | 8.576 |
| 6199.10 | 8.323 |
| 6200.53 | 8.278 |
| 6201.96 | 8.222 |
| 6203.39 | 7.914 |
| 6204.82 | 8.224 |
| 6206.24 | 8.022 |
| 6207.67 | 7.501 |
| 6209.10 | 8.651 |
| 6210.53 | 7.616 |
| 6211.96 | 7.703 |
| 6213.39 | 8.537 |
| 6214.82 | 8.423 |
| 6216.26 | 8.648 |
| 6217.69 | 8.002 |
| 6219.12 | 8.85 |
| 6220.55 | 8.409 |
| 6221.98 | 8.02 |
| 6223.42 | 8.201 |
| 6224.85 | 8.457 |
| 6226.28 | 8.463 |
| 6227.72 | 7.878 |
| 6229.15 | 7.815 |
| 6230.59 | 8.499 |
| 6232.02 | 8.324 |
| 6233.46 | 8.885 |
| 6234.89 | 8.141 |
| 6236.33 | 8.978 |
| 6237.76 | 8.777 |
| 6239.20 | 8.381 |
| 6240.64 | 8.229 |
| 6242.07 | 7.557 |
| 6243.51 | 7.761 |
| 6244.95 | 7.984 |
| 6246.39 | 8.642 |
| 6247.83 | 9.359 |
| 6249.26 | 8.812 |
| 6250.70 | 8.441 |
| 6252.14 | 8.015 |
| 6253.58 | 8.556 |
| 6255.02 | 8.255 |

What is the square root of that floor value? 2.60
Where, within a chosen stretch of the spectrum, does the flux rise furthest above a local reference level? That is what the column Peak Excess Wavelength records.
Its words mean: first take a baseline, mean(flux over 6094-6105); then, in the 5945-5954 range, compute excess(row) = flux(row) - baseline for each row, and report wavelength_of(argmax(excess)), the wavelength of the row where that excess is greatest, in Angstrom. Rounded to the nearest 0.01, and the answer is 5951.53 Angstrom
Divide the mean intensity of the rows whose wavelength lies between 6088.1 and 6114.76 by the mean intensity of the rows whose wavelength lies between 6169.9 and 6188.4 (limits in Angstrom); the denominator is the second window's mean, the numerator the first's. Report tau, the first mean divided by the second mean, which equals 1.02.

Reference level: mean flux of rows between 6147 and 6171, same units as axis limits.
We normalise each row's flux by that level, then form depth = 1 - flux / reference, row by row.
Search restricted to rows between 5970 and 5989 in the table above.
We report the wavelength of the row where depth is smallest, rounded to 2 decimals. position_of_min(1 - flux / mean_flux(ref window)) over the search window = 5984.51 Angstrom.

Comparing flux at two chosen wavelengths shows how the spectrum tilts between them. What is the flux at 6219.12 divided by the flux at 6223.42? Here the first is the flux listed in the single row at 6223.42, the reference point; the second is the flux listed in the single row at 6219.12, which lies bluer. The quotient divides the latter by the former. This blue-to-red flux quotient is 1.08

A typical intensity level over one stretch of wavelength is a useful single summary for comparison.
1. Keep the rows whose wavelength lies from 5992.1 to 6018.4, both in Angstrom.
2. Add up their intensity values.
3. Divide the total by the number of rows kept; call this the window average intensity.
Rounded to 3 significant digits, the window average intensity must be 8.51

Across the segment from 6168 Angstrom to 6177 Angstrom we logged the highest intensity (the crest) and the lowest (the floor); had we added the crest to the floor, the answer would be 15.7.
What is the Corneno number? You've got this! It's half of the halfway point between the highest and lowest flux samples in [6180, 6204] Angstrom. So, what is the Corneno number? 3.90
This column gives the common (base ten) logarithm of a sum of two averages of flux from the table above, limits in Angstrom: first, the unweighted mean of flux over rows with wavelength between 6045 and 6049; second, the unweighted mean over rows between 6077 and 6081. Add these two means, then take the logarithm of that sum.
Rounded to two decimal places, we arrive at 1.25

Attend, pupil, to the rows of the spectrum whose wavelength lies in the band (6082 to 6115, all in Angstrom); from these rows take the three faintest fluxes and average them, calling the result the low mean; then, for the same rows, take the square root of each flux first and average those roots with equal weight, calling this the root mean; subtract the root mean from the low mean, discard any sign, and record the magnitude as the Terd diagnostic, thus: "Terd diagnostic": 4.42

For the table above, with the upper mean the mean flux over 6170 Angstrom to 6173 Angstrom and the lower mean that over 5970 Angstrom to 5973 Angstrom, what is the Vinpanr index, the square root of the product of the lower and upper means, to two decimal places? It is 8.75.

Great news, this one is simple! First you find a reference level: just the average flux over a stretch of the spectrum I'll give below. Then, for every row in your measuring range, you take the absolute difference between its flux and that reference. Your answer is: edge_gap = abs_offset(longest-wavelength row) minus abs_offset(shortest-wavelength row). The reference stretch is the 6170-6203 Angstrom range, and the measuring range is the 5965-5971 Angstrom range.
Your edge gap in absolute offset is 1.0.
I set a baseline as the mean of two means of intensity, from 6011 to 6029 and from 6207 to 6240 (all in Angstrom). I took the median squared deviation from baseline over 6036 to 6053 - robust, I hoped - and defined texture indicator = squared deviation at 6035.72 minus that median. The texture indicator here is 0.20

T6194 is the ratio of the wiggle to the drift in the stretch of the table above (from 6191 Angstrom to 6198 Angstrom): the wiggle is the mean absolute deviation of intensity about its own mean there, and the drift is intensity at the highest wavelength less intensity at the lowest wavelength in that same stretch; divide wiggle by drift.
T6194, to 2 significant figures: 0.26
